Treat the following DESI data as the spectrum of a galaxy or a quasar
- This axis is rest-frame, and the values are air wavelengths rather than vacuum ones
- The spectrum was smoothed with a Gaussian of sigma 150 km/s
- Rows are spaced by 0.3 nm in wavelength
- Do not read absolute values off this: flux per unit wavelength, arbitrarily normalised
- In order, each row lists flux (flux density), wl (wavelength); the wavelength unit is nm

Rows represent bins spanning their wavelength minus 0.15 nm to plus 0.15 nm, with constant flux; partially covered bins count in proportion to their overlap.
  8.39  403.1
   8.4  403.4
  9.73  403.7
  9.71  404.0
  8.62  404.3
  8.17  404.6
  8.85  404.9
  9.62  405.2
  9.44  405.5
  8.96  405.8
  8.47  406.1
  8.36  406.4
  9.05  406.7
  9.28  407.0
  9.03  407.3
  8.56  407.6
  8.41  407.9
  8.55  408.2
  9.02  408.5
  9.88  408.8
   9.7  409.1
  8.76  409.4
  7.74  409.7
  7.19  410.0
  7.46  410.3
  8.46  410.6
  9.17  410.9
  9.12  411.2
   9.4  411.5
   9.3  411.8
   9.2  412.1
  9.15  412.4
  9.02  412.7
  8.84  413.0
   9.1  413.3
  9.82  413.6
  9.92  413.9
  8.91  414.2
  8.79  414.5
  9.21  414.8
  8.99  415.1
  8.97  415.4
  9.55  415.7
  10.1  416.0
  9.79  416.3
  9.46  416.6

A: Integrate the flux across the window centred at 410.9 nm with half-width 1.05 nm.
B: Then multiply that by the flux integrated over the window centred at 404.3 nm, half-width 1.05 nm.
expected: 341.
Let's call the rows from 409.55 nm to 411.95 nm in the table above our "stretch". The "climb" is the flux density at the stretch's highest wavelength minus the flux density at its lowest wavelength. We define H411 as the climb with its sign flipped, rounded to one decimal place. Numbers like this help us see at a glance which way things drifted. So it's -1.6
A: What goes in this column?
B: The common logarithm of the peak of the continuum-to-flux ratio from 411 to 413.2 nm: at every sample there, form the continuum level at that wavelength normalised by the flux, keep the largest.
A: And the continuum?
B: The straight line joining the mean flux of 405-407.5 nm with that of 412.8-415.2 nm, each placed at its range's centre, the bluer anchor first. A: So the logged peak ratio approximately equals 0.016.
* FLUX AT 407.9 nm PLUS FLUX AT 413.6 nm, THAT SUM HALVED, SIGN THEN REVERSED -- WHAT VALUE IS -9.1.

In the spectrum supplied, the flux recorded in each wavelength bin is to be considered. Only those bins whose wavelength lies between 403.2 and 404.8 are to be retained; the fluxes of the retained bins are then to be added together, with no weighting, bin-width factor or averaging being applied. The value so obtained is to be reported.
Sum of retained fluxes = 44.6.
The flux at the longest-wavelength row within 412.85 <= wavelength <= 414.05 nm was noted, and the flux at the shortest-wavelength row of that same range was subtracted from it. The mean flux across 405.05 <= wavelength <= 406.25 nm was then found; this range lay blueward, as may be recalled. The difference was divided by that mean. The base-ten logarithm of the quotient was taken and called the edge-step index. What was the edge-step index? -0.93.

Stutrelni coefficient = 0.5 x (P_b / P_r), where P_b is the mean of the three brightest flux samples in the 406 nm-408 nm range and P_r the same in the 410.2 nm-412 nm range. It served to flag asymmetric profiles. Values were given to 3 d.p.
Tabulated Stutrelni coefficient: 0.491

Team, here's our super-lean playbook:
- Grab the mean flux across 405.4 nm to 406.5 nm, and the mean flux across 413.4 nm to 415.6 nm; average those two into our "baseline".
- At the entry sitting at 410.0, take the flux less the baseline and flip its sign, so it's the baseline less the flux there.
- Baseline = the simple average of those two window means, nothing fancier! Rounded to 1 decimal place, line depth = 1.8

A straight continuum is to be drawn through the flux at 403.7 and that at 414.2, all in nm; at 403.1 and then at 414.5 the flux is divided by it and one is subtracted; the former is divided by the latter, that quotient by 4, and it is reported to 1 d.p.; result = 3.3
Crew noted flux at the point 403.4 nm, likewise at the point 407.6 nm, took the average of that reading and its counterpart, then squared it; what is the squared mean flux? 71.9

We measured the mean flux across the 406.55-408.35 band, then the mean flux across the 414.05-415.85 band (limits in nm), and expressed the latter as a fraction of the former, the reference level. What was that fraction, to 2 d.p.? 1.03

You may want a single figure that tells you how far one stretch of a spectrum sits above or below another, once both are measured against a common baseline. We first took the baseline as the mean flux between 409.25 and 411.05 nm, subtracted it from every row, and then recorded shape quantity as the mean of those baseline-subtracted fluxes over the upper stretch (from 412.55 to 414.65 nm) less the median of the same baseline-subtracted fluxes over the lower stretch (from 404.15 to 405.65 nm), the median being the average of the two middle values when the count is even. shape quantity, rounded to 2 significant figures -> 0.35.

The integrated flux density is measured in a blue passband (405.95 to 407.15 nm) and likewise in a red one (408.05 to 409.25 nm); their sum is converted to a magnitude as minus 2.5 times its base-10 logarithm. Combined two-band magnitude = -3.34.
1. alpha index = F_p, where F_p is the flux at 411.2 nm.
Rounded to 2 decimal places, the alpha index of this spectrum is 9.12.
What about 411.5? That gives 9.40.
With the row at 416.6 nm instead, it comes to 9.46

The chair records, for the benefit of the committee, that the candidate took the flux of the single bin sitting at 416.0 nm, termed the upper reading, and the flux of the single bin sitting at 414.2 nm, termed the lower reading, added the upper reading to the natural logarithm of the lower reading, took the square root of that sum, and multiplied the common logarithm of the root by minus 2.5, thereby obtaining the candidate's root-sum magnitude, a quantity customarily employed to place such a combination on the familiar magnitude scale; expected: -1.36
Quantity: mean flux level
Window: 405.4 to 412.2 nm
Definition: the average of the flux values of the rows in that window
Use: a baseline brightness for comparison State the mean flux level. 8.80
